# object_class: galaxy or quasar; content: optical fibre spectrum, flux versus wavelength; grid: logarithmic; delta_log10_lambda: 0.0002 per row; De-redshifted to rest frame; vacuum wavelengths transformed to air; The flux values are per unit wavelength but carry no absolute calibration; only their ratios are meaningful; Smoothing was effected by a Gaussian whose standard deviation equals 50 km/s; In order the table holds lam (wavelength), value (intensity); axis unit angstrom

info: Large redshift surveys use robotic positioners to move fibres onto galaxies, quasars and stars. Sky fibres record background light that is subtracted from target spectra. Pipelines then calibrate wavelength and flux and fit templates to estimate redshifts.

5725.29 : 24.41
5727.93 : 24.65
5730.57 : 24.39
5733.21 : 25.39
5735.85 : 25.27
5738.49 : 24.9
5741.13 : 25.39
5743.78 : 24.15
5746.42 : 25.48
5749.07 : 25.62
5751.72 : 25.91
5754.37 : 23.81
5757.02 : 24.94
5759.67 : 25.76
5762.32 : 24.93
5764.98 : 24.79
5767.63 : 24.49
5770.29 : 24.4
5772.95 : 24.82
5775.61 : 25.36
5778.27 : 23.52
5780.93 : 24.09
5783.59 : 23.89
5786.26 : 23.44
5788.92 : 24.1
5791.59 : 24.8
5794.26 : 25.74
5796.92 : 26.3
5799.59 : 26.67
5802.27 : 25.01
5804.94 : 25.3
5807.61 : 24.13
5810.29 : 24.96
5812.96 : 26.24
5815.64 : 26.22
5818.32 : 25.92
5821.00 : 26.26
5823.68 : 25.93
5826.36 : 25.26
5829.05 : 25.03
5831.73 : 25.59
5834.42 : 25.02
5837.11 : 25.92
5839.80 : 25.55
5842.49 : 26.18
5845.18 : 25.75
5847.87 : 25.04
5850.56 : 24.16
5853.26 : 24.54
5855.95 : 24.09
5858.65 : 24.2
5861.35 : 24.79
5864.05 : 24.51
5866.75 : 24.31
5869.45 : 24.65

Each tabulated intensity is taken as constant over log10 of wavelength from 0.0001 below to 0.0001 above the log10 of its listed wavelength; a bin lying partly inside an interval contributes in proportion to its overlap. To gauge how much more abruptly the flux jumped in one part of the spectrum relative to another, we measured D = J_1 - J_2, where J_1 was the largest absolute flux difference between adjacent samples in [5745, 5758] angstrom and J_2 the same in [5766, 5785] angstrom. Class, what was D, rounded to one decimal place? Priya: 0.3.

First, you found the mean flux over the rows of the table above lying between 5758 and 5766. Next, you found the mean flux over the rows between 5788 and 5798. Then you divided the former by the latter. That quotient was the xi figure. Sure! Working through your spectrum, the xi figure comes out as 1.00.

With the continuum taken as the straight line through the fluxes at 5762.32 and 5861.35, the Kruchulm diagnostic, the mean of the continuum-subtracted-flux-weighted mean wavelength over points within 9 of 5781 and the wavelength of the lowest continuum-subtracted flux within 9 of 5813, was 5795.7 angstrom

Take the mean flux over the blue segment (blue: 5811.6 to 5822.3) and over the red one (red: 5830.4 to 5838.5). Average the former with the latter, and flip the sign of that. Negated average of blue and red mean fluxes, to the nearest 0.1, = -25.8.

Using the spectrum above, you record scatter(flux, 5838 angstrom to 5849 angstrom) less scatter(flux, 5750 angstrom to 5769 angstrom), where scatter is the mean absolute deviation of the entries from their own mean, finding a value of -0.17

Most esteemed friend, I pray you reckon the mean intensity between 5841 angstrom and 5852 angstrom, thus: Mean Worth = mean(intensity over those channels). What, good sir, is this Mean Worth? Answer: 25.3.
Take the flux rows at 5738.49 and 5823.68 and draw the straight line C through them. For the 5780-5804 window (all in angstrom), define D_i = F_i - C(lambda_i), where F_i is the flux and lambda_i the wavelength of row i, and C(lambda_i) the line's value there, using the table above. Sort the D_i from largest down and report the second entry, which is 0.7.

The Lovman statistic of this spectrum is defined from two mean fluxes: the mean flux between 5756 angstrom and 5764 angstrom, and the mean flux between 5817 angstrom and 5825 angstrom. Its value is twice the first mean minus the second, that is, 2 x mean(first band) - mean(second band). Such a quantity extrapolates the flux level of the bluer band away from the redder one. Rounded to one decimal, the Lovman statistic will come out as 24.4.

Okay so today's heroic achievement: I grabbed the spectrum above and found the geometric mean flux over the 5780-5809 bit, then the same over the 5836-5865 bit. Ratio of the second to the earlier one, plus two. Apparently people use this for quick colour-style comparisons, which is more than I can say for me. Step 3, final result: 3.00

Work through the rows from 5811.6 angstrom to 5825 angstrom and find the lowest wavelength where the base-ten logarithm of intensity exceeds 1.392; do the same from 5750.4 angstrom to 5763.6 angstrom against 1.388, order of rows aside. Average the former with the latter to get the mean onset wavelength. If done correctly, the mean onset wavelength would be 5782.3 angstrom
